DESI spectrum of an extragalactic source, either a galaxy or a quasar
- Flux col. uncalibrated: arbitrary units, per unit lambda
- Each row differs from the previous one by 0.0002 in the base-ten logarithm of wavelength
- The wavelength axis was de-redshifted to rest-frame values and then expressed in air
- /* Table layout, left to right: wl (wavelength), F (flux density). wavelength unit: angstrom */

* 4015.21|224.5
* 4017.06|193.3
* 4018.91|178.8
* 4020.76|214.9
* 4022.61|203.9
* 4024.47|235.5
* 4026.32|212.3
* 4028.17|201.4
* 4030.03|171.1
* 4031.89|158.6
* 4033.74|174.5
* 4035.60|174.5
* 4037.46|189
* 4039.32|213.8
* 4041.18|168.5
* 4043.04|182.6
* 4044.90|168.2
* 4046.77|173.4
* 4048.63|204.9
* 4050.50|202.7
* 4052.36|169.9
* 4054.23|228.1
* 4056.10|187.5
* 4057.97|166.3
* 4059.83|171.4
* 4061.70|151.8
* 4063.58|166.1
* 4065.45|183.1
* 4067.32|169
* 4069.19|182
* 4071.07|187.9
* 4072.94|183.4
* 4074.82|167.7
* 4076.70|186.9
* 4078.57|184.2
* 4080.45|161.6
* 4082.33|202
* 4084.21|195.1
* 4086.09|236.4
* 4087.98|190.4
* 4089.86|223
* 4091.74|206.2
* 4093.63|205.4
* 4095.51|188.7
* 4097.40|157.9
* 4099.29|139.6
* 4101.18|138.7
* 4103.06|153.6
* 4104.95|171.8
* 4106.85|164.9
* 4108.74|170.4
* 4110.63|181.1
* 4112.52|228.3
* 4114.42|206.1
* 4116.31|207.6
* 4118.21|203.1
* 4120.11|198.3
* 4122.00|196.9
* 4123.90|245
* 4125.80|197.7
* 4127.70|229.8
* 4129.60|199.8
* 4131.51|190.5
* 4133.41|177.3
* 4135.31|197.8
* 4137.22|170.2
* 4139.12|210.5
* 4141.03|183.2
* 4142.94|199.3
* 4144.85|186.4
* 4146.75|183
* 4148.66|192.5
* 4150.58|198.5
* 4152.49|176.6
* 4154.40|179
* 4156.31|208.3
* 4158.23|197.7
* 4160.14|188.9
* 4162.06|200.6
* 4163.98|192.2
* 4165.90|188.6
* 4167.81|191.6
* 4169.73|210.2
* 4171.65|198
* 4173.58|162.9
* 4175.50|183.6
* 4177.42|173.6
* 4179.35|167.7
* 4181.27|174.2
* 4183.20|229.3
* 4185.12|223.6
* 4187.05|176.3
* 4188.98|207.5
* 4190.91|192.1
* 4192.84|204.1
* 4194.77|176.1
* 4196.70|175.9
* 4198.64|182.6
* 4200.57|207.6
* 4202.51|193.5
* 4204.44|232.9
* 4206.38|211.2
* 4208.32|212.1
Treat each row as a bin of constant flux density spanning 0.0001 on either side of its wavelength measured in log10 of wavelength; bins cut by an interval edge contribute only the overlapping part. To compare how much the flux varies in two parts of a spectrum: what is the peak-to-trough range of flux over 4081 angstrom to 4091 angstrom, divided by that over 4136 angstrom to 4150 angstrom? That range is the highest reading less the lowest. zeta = 1.1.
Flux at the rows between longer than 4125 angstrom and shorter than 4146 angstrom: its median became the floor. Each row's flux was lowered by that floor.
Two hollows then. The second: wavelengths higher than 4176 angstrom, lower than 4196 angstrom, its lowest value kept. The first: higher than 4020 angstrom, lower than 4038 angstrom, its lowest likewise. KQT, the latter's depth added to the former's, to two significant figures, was -69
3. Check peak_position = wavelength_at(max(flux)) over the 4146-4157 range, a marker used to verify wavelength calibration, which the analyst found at 4156.31 angstrom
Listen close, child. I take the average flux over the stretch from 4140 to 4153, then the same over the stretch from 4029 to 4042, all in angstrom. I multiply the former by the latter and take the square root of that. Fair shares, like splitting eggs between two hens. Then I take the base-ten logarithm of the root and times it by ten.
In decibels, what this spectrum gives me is 22.64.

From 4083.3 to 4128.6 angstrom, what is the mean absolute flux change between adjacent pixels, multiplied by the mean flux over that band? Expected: 3943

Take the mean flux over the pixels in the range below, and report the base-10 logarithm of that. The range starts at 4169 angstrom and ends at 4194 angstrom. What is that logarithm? 2.28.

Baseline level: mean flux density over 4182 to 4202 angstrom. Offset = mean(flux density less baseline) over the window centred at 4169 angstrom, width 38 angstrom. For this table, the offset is -6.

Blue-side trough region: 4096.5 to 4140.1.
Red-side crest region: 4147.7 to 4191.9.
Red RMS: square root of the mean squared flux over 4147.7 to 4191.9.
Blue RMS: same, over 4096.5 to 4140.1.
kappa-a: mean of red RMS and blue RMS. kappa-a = 192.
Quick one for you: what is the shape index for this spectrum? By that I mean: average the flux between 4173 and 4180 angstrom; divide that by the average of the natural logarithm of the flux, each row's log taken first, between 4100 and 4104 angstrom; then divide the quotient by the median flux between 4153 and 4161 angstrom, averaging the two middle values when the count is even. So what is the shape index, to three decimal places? 0.179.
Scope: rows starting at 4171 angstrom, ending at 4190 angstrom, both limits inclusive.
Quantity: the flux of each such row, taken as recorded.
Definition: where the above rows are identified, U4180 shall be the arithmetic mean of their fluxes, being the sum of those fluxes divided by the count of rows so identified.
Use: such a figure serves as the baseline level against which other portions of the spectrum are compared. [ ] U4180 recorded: 190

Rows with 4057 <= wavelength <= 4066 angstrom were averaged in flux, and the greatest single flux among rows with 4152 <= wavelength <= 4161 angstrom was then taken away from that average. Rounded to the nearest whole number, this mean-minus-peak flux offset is -41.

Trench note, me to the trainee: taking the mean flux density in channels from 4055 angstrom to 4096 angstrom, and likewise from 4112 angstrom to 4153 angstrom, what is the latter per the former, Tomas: 1.07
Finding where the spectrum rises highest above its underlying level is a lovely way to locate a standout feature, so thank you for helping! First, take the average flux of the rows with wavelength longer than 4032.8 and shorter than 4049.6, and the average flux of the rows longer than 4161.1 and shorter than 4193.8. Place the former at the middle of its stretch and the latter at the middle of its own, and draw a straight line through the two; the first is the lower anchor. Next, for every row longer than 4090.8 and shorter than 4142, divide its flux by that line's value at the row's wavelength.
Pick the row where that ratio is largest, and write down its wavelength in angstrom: 4123.90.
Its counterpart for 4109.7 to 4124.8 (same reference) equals 4123.90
